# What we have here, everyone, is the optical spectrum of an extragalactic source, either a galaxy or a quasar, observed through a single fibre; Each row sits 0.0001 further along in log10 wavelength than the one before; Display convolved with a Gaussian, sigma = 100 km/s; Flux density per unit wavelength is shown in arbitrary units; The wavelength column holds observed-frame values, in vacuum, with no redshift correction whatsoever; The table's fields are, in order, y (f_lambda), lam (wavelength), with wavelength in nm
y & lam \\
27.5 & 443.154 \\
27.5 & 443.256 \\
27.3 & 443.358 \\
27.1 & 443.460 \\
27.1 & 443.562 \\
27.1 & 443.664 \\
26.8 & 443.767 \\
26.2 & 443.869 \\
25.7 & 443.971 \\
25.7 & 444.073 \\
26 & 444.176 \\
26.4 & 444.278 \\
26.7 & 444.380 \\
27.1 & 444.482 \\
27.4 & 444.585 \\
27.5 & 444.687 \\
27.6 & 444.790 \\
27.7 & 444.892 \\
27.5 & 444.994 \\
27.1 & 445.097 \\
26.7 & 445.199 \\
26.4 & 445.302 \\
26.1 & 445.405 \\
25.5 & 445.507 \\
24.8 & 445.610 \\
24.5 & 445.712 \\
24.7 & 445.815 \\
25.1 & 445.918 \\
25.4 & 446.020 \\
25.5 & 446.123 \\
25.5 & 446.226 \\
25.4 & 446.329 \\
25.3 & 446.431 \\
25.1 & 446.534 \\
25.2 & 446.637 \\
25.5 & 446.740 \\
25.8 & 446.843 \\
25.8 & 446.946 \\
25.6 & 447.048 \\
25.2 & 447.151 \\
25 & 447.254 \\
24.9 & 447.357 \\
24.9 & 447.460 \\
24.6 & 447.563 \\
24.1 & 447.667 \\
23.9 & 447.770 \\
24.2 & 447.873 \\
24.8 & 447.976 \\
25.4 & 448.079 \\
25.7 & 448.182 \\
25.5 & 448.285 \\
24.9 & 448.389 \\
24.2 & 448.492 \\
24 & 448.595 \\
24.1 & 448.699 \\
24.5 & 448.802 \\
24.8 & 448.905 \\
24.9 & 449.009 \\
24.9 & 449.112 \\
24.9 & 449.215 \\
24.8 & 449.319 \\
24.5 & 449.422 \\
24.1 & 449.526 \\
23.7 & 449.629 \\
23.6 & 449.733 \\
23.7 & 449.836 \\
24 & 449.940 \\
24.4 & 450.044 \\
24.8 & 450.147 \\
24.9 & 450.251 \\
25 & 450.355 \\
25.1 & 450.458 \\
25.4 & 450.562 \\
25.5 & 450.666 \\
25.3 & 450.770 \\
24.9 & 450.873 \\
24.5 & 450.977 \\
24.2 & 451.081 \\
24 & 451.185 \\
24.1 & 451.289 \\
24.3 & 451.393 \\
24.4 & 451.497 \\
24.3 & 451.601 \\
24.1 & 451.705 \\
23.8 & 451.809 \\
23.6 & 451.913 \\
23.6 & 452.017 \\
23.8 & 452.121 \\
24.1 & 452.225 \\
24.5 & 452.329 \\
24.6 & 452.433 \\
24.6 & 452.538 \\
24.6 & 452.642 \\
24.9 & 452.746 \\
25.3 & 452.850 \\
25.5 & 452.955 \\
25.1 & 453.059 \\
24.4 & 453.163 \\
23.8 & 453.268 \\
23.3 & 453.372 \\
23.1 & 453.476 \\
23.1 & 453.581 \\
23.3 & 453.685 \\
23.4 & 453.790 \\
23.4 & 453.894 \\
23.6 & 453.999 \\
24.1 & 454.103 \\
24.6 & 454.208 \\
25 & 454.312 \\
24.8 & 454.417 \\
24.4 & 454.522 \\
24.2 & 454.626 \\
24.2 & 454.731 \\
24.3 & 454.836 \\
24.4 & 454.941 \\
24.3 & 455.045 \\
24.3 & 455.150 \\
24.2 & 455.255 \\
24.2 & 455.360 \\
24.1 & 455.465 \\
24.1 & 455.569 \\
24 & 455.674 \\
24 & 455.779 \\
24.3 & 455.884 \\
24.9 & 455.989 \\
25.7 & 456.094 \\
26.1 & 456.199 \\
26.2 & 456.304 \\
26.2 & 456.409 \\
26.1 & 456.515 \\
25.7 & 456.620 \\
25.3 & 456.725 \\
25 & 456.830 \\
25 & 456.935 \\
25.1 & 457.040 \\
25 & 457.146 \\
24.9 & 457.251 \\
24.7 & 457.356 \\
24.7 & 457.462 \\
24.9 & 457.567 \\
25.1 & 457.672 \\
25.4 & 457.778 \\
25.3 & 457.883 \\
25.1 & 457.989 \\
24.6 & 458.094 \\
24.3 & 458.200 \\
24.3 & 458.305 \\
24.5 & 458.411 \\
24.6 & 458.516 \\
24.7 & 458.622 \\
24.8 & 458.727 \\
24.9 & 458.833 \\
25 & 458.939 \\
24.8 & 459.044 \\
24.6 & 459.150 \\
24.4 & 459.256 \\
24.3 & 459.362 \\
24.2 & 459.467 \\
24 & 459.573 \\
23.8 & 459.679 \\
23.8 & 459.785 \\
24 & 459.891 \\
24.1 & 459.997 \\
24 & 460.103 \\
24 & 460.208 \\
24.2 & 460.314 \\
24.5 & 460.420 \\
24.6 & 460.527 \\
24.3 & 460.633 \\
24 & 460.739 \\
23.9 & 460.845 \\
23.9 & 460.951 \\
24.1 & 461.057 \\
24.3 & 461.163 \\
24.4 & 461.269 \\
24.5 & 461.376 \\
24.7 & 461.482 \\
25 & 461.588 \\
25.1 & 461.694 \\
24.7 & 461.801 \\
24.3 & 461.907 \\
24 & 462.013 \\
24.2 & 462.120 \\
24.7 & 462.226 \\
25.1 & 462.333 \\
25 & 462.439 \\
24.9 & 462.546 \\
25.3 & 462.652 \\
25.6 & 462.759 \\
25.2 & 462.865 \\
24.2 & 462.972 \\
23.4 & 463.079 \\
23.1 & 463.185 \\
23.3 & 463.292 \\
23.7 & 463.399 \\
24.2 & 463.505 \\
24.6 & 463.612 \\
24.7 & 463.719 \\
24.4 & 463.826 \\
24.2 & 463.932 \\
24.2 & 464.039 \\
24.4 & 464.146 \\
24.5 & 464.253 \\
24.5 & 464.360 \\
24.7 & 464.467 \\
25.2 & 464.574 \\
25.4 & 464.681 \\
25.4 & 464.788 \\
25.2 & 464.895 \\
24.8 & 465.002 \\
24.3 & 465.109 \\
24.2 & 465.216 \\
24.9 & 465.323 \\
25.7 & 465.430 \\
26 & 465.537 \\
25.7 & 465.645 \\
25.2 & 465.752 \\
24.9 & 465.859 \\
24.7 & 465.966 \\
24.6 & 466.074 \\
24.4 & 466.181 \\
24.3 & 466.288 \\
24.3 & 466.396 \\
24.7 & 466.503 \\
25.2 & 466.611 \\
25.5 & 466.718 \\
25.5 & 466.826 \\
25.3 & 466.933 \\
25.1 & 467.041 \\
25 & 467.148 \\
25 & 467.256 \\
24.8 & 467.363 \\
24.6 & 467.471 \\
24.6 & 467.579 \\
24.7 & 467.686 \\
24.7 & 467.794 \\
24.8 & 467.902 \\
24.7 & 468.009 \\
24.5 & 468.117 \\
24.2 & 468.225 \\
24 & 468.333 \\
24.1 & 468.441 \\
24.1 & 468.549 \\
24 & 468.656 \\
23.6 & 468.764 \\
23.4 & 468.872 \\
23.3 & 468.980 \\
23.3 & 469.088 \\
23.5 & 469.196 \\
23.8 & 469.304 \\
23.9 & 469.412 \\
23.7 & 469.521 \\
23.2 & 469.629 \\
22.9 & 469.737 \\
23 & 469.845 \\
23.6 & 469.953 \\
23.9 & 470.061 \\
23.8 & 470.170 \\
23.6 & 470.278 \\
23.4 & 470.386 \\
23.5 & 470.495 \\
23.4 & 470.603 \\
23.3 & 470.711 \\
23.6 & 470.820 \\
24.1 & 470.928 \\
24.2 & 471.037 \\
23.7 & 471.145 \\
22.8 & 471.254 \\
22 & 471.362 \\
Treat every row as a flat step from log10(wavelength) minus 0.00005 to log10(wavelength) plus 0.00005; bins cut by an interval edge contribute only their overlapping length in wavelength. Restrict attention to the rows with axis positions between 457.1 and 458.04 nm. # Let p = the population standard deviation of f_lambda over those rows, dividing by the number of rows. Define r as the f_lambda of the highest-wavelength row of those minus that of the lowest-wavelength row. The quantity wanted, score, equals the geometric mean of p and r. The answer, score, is 0.15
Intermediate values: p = 0.23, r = 0.10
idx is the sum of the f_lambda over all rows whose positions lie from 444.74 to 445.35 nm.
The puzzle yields 163.0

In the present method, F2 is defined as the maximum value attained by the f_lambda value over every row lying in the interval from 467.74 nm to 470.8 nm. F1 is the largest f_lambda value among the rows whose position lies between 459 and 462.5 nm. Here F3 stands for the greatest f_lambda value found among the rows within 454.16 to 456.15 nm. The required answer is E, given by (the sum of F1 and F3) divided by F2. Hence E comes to 2.05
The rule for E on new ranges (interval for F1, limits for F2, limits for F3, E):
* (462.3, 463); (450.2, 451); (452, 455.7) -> 2.00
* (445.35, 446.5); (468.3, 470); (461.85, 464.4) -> 2.15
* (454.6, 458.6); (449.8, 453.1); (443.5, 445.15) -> 2.11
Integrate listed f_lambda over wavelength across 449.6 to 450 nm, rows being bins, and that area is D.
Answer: 9.5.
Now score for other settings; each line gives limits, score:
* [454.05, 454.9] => 0.24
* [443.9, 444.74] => 1.11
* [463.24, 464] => 0.65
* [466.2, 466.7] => 0.58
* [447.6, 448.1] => 0.84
